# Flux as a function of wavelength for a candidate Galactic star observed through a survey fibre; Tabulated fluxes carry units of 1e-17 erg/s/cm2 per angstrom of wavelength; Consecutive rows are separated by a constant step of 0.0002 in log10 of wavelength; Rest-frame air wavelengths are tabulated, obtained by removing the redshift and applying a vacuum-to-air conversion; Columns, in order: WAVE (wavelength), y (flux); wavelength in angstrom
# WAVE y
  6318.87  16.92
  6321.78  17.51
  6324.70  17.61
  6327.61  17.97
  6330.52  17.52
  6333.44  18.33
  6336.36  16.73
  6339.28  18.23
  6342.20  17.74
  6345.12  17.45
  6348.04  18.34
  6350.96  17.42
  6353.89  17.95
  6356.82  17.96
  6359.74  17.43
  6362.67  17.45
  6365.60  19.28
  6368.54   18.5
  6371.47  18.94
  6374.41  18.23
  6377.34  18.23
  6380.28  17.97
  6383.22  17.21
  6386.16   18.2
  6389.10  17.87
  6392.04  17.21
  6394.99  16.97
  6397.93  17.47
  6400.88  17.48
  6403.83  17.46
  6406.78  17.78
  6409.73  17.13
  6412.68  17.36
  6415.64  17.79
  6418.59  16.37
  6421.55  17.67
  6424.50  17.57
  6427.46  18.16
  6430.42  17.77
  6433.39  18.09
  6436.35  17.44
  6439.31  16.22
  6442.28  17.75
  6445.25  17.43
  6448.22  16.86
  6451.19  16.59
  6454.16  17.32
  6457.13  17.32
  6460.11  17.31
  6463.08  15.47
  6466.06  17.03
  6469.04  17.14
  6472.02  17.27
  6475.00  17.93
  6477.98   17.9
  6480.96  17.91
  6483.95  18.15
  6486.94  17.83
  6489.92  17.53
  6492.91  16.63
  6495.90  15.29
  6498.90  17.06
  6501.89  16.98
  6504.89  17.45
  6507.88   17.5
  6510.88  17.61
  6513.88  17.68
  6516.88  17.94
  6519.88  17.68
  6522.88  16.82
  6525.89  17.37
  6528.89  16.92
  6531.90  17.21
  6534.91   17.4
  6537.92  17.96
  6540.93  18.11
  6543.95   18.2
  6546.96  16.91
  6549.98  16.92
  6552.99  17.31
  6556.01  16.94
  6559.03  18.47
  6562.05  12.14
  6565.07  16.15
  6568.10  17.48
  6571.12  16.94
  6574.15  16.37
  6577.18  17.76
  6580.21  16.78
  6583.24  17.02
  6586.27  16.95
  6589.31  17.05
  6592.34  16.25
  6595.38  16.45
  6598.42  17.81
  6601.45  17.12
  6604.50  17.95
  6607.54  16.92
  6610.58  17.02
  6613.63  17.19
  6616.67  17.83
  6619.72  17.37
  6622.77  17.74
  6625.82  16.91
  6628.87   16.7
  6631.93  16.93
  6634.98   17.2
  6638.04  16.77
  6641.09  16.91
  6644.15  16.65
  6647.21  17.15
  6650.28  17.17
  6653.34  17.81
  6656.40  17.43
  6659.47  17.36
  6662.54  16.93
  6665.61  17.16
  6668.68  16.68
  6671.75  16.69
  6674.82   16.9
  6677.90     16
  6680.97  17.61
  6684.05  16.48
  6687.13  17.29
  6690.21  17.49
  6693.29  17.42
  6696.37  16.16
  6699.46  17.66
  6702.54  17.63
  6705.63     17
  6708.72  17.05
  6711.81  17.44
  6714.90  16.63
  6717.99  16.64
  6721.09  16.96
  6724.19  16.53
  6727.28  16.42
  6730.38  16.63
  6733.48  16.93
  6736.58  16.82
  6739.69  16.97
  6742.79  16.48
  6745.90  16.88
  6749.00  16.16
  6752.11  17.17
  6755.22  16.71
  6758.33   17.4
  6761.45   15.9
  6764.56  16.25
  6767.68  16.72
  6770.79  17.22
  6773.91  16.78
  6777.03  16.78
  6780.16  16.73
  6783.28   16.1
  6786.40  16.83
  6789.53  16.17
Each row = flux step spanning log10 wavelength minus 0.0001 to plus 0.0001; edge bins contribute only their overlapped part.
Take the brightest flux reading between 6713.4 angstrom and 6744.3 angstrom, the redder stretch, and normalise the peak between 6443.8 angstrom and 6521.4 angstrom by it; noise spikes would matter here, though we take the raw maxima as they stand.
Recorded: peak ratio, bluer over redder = 1.07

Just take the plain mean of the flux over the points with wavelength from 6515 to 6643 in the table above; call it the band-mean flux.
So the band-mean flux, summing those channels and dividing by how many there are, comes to 17.1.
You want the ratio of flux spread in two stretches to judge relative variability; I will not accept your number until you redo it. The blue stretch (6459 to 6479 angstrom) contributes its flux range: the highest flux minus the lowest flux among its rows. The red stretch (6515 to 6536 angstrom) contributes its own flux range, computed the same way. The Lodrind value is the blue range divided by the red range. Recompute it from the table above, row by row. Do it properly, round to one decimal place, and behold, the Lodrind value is 2.2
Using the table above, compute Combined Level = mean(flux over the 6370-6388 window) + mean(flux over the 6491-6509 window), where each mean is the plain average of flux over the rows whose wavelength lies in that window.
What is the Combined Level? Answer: 34.9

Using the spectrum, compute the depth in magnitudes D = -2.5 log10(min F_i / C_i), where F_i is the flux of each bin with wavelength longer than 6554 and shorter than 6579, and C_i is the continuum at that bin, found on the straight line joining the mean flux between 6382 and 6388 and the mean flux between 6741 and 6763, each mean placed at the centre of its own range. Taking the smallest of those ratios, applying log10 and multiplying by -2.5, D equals 0.38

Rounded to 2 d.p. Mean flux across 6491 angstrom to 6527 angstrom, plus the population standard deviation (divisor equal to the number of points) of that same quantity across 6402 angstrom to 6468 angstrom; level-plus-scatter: 17.80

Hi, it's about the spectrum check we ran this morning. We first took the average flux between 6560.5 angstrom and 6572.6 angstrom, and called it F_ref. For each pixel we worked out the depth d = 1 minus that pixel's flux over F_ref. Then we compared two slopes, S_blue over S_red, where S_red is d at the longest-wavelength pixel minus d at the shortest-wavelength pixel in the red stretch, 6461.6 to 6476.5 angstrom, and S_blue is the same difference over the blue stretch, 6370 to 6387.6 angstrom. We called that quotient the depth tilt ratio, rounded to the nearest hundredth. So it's -0.30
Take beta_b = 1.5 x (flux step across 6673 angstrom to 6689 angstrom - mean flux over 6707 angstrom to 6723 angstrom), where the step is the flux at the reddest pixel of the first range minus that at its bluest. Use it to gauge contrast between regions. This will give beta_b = -24.8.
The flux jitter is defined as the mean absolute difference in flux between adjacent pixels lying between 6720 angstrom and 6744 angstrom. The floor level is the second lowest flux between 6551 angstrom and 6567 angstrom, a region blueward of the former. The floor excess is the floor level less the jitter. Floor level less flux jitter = 15.9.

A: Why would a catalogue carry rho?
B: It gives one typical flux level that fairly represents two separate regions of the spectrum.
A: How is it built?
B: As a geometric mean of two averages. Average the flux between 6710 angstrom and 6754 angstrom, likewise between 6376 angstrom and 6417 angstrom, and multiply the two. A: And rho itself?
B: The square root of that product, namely 17.2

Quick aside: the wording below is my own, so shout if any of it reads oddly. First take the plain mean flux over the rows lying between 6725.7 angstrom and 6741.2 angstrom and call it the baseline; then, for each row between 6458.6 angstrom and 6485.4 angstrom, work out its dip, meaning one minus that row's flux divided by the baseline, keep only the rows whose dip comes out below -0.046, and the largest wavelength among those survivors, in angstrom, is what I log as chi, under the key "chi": 6483.95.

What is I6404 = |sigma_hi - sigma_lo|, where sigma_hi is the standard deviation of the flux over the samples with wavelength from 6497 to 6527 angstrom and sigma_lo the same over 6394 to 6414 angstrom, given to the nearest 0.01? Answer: 0.09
